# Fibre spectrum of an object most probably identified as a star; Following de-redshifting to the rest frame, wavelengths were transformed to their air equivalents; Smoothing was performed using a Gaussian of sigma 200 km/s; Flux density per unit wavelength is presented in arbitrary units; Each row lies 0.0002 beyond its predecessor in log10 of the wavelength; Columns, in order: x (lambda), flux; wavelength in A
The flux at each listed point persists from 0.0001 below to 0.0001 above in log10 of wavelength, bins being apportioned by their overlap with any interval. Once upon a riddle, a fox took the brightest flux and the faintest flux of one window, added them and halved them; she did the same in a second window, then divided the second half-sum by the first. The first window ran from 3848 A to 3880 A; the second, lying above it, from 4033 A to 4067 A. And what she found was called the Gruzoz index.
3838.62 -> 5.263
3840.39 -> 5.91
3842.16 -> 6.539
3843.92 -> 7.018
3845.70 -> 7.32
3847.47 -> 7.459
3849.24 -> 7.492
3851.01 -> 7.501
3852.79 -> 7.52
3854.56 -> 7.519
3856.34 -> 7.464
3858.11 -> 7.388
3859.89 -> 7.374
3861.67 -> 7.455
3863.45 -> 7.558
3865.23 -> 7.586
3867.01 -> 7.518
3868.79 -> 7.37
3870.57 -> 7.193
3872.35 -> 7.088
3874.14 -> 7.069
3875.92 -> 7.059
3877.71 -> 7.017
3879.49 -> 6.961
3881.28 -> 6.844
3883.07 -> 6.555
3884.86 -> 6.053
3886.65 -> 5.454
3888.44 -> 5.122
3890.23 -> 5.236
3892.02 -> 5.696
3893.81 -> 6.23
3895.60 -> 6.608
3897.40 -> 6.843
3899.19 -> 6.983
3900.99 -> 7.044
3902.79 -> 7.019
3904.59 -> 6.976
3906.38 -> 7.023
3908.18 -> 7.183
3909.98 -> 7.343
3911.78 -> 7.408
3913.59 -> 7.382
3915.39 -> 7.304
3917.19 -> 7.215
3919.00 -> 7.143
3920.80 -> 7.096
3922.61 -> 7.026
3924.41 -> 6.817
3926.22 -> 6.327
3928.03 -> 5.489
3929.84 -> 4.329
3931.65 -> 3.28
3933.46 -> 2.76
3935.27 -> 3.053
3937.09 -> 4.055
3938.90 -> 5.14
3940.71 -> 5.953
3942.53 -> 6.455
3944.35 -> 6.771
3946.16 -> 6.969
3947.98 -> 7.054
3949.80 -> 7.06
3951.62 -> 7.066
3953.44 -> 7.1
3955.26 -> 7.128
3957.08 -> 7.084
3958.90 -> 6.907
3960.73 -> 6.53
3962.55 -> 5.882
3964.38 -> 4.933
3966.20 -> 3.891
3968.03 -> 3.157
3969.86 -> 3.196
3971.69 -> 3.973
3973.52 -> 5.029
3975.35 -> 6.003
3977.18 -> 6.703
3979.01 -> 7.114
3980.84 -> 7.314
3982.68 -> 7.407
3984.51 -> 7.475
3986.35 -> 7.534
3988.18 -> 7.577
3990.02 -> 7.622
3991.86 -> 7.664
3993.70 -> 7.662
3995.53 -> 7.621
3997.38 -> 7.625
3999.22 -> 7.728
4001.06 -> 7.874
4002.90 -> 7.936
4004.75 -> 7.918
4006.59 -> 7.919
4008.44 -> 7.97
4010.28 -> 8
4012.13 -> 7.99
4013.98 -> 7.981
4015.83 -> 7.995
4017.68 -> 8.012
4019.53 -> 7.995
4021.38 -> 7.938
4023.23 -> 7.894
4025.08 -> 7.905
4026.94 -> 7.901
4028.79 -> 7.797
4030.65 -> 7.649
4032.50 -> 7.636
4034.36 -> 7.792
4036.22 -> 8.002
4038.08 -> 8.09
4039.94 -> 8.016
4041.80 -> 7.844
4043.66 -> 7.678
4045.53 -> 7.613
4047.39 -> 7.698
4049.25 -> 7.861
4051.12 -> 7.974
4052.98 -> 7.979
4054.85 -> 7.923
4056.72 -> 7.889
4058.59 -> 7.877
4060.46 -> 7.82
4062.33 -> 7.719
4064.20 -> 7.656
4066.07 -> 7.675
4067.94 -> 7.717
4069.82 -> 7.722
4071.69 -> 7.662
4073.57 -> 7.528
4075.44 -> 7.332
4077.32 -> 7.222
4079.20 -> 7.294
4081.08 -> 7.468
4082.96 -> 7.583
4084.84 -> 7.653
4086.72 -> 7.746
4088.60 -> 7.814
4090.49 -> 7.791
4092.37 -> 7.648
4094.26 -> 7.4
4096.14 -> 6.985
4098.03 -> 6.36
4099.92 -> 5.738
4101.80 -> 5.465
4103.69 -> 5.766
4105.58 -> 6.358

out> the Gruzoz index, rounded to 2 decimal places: 1.08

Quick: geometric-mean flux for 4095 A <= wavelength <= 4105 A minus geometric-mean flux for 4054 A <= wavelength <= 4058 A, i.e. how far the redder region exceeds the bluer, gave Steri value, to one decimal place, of -1.9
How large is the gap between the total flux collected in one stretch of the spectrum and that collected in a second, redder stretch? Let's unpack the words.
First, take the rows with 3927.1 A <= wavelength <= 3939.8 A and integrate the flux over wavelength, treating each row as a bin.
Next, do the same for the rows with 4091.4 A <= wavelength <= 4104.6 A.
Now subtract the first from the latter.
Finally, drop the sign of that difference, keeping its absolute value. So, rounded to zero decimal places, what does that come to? 35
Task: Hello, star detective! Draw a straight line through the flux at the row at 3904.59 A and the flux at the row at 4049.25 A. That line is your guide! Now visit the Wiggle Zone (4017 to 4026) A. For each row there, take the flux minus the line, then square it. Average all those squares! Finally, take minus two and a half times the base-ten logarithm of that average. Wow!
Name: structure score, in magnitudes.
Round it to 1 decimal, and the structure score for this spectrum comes 2.9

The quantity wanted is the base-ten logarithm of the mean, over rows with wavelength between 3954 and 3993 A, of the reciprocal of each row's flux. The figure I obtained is -0.76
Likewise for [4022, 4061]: -0.89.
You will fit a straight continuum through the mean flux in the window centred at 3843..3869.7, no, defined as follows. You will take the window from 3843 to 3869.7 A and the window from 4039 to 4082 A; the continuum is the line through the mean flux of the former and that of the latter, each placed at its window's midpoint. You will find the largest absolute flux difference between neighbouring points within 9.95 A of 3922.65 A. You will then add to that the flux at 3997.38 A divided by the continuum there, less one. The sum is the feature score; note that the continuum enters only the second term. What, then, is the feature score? 1.16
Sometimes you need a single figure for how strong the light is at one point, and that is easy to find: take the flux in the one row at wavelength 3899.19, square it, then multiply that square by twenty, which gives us 975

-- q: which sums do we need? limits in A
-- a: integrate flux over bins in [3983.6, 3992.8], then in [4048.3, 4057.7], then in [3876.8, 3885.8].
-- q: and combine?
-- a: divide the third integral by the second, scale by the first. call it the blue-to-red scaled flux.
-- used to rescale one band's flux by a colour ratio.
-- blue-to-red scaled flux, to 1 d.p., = 56.2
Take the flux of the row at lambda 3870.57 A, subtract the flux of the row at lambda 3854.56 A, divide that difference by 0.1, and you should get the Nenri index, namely -3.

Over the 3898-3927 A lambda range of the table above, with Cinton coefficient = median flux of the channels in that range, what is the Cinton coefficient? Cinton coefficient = 7.07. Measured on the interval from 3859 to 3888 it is 7.08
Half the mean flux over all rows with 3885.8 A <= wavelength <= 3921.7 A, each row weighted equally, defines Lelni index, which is 3.4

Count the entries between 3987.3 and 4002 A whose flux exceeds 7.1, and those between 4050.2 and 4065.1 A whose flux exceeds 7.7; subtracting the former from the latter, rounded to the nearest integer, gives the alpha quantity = -1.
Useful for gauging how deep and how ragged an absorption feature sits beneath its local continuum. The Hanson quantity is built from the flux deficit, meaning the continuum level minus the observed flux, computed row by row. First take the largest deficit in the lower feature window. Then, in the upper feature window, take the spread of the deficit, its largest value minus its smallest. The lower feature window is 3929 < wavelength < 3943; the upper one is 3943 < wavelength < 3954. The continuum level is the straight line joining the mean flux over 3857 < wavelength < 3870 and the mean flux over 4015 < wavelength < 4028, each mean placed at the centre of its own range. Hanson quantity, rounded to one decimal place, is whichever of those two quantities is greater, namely 4.9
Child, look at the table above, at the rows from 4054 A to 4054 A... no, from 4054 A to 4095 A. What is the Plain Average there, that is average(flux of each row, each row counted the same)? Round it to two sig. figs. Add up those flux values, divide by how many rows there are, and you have 7.6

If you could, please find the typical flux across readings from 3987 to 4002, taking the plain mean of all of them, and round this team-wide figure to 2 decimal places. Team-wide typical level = 7.67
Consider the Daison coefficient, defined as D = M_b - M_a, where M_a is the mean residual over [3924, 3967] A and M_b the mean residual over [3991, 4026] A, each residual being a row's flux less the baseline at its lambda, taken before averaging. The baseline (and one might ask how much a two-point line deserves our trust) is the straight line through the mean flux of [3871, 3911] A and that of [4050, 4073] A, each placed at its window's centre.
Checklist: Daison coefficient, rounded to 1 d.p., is 1.7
